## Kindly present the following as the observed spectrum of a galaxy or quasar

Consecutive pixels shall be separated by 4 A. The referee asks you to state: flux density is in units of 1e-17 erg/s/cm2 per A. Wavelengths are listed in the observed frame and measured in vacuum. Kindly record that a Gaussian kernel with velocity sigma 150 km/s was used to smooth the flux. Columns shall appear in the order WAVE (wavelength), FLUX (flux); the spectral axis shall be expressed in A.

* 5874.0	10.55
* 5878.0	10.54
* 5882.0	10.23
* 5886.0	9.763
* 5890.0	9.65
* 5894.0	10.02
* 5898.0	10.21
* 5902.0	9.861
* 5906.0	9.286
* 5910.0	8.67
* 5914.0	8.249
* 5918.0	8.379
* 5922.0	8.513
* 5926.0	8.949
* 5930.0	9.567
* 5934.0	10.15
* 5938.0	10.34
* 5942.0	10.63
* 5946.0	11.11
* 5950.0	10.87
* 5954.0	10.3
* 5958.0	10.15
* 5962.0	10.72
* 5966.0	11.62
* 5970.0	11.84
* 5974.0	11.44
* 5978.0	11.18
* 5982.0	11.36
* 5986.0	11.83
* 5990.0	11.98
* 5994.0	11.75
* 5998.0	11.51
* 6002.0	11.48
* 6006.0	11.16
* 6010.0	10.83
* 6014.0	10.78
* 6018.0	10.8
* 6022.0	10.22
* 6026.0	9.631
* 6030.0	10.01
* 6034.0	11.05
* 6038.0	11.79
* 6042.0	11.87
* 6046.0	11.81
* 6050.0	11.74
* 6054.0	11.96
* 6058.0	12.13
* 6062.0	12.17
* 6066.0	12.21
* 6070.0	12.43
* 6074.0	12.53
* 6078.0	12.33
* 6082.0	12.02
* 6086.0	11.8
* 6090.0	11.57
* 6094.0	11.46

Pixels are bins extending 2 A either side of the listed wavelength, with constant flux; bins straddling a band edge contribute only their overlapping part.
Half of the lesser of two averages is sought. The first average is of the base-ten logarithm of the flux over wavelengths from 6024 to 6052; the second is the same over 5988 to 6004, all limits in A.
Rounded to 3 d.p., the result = 0.523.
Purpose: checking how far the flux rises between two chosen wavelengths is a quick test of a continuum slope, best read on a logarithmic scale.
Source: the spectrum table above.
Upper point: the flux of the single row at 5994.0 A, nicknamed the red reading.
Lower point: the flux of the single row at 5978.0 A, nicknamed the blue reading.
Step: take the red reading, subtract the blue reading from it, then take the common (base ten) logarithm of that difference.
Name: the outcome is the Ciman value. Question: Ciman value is -0.24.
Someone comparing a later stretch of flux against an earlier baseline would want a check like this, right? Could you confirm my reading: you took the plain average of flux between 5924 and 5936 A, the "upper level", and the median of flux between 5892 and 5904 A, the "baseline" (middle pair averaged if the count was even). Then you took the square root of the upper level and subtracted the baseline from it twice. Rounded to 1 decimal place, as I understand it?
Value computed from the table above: -16.9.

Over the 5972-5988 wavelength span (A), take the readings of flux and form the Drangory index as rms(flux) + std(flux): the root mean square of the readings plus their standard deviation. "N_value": 11.7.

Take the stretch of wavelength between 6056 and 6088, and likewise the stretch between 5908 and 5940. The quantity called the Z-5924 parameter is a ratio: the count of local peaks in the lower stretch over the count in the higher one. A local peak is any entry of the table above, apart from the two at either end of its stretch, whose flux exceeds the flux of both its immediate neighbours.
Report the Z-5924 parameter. 0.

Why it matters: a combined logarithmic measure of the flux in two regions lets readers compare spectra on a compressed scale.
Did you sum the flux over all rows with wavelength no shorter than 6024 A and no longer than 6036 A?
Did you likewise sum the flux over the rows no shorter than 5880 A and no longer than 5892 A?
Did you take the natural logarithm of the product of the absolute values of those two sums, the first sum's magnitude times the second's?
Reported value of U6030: 6.81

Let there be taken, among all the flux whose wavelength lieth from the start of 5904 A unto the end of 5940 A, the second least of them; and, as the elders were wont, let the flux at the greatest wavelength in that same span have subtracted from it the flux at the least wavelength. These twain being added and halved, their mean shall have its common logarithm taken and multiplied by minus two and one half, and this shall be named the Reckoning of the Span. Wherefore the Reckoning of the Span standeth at -1.7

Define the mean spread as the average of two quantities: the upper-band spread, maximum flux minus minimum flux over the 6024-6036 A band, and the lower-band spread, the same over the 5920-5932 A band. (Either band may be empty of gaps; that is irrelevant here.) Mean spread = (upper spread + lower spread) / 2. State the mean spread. 1.2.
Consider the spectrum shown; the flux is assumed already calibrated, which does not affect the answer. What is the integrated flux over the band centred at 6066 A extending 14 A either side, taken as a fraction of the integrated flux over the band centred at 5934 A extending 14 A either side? 1.24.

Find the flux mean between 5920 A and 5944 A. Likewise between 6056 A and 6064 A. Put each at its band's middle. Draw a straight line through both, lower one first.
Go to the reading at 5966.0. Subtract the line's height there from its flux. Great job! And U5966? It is 1.3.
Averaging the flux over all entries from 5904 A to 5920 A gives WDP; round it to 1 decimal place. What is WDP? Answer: 8.6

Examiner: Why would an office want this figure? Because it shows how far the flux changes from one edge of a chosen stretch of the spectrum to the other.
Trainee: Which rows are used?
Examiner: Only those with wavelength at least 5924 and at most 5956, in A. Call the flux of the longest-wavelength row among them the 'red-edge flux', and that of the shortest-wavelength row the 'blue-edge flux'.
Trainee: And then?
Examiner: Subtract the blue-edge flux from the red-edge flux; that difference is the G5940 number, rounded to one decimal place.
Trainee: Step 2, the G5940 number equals 1.4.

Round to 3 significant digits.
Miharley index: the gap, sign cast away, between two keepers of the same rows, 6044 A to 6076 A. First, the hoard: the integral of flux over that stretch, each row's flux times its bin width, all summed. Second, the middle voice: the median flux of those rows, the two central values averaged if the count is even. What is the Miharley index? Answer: 376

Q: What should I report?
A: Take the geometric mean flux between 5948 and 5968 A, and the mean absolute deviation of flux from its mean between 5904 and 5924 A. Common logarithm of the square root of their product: 0.24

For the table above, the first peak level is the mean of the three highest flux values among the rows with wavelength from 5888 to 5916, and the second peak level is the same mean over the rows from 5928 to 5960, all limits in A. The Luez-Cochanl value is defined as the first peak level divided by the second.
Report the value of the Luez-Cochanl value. 0.923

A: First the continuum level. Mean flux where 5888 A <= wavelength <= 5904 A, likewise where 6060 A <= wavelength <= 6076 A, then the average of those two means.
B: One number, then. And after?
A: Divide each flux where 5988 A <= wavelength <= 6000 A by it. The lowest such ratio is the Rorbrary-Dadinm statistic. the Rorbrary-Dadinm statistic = 1.03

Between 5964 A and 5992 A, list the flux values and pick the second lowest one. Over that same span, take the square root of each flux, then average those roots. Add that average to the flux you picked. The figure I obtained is 14.8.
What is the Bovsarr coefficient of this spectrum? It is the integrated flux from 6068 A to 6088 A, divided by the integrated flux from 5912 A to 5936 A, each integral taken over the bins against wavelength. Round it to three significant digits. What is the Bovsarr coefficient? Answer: 1.14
